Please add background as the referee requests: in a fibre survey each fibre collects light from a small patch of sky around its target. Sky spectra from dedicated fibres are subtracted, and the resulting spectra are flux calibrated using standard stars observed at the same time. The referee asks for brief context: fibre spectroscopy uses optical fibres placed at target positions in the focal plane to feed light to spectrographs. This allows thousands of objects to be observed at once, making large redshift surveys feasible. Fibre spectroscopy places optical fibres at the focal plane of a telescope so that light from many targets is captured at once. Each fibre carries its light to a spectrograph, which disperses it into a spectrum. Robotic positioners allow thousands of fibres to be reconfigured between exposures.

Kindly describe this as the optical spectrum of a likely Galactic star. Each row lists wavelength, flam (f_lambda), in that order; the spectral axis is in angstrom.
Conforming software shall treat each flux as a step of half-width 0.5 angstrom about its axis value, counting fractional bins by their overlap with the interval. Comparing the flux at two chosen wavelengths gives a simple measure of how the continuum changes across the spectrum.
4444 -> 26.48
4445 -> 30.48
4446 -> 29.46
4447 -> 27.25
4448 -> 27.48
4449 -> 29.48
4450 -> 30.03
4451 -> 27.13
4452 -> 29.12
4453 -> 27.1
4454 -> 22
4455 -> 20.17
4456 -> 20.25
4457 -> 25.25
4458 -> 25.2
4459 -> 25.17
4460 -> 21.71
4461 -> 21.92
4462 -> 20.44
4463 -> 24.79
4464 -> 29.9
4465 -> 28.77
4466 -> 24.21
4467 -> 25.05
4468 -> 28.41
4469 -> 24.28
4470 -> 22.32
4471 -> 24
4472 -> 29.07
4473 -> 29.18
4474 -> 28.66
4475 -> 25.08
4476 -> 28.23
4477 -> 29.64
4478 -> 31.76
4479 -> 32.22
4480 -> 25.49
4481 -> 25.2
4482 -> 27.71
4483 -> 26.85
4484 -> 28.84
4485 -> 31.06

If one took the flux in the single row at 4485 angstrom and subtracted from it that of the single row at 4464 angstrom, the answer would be 1.2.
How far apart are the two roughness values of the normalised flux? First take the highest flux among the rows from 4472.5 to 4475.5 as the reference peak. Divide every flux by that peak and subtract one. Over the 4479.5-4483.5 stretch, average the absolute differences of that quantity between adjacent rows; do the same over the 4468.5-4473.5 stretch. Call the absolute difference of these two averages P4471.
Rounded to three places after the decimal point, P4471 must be 0.034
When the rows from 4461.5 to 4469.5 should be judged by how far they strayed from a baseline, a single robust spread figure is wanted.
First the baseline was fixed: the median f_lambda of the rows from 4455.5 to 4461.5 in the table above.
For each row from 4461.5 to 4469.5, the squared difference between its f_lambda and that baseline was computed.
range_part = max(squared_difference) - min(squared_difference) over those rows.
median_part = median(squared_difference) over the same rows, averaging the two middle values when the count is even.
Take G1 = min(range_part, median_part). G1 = 6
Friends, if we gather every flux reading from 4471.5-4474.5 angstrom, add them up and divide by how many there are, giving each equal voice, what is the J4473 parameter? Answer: 29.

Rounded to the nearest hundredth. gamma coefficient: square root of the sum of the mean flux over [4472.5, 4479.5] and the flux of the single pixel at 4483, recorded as 7.49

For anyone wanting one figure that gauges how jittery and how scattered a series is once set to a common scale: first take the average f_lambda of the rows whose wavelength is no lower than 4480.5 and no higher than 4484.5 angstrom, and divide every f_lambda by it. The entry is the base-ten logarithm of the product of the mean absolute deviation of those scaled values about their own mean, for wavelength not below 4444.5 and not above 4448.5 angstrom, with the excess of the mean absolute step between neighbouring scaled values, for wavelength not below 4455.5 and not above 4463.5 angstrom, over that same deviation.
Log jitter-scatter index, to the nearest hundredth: -2.86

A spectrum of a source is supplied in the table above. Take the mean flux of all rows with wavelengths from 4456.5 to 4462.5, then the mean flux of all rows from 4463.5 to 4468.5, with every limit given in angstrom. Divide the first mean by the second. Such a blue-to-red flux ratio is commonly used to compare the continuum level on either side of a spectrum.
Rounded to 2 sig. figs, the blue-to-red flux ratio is 0.85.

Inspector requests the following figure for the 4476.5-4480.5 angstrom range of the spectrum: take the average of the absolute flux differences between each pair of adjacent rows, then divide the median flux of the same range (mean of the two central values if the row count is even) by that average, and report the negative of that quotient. -9.9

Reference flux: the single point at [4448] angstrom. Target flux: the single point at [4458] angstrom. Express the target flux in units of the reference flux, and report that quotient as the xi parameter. 0.92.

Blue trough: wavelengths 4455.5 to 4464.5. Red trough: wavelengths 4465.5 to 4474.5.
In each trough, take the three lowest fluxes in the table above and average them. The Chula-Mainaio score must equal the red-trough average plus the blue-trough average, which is 44.3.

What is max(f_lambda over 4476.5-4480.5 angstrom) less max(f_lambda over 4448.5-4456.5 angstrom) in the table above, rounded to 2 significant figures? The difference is 2.2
